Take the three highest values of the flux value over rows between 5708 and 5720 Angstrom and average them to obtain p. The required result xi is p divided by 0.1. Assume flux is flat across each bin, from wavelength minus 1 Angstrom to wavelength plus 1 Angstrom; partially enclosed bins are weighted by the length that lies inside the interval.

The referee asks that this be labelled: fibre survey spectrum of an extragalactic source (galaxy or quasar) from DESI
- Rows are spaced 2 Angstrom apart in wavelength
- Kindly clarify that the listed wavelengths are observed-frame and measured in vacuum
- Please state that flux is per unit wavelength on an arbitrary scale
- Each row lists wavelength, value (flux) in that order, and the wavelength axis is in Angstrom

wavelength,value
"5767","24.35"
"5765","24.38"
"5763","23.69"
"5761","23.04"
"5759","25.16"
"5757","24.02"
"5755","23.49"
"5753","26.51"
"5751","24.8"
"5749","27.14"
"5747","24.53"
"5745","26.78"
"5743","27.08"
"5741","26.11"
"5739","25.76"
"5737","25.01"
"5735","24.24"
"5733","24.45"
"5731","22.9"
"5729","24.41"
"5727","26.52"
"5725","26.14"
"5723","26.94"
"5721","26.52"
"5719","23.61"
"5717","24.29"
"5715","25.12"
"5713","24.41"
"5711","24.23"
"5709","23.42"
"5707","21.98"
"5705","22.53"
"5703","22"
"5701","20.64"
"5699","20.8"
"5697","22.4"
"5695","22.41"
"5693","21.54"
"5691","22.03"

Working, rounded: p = 24.6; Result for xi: 246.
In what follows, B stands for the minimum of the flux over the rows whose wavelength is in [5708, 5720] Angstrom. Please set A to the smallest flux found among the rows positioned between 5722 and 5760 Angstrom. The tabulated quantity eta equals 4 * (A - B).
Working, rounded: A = 22.9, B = 23.42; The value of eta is -2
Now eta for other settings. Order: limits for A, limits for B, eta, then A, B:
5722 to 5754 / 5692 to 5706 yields 9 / 22.9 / 20.64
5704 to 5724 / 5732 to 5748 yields -9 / 21.98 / 24.24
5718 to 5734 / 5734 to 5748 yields -5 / 22.9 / 24.24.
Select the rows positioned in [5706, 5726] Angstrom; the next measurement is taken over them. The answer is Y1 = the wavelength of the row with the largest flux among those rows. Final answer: 5723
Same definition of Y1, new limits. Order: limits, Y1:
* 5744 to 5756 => 5749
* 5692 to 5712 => 5711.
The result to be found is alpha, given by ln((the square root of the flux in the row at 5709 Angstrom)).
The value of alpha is 1.58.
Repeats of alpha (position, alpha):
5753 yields 1.64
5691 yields 1.55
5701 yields 1.51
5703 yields 1.55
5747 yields 1.60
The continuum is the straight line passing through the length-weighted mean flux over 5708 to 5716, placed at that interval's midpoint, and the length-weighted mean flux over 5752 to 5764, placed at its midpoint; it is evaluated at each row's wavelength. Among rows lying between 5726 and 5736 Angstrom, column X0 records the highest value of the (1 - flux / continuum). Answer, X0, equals 0.06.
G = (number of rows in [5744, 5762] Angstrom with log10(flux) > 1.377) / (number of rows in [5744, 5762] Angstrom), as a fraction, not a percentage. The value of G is 0.8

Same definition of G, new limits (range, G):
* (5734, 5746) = 1.0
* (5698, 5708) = 0.0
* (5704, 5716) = 0.5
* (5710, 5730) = 0.9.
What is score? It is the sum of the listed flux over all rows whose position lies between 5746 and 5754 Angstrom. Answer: 103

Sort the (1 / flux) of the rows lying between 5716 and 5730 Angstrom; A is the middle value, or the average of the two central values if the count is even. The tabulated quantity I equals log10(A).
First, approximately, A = 0.038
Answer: -1.42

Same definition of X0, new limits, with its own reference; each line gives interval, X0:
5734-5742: 0.00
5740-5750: -0.01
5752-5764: 0.05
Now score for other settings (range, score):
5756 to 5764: 96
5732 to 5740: 99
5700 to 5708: 87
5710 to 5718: 98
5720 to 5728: 106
